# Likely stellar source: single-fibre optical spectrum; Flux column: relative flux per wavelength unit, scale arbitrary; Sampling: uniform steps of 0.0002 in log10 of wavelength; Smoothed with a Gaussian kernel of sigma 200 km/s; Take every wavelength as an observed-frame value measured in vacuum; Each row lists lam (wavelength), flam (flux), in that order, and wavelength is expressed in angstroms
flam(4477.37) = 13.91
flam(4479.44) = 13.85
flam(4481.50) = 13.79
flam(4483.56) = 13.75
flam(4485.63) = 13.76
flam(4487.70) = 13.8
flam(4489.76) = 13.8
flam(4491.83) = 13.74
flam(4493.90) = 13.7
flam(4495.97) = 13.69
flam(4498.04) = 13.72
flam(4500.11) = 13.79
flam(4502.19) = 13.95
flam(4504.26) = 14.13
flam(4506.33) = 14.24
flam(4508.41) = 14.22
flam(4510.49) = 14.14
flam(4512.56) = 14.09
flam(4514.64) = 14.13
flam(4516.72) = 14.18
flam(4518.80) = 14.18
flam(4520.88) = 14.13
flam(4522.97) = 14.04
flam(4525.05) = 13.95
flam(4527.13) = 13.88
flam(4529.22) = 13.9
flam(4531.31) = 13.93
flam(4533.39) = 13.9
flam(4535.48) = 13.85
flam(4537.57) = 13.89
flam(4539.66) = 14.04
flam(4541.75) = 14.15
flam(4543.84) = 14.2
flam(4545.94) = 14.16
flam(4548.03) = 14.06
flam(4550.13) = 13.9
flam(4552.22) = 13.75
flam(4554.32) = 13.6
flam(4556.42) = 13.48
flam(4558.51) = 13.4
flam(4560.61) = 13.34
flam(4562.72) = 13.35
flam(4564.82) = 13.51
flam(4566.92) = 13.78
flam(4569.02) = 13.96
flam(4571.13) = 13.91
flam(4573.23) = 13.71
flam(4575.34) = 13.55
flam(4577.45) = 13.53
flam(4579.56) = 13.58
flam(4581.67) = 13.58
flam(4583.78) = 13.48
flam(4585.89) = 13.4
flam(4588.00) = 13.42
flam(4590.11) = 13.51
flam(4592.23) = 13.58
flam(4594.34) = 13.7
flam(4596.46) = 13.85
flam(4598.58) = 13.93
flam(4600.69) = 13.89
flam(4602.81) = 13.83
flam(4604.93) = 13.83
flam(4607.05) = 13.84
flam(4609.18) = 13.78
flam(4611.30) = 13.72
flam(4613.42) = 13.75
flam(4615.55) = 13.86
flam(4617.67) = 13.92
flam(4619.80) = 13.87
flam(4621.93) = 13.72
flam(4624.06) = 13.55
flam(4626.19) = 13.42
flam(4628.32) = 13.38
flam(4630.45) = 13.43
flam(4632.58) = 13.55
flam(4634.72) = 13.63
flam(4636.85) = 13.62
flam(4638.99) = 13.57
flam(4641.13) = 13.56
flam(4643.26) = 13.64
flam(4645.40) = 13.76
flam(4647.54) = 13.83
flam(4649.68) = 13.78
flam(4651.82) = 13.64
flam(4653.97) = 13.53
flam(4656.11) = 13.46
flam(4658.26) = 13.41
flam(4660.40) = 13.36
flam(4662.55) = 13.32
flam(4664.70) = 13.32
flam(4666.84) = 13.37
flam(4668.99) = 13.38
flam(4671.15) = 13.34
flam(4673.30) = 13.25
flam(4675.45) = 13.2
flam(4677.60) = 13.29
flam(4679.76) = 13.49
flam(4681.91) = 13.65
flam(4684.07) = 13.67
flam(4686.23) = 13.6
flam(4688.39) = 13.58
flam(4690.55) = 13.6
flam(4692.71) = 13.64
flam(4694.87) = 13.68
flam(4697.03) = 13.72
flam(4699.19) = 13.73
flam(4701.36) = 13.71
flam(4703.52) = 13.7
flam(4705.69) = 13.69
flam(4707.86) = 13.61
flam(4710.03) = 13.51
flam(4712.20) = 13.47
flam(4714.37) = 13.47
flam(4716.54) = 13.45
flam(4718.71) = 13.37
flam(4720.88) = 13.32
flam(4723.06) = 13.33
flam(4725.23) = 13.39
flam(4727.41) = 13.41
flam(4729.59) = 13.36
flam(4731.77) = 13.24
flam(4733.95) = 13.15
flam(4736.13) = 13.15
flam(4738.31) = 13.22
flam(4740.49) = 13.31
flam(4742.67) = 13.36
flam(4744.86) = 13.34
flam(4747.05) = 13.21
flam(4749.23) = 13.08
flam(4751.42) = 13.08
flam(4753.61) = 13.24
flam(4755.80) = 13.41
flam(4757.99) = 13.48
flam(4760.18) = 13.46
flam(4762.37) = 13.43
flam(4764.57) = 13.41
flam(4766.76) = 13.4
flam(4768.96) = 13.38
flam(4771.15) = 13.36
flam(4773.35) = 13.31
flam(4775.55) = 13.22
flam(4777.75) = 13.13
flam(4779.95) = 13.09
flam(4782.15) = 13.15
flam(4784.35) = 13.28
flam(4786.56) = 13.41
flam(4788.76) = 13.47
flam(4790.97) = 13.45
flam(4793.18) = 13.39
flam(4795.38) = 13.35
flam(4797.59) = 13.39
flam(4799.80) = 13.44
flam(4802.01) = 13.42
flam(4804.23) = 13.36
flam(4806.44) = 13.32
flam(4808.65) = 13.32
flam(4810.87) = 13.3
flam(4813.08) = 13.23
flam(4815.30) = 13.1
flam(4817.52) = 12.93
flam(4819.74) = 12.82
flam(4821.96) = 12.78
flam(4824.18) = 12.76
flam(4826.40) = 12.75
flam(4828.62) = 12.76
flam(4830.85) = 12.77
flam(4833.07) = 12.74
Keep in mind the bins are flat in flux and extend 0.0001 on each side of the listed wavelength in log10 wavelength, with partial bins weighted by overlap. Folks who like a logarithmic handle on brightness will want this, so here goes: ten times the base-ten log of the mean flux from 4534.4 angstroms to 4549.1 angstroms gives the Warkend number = 11.5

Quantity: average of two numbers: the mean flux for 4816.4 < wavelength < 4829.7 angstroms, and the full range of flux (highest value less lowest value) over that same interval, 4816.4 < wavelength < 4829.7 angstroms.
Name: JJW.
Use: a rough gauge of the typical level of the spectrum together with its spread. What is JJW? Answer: 6.49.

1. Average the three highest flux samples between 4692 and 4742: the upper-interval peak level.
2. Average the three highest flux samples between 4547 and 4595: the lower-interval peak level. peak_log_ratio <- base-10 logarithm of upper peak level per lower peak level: -0.0080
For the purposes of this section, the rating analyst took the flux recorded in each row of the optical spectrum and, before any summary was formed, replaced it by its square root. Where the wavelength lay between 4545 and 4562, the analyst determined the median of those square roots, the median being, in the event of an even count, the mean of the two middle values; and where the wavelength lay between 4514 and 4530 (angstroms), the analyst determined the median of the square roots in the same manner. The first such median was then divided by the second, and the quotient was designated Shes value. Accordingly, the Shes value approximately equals 0.985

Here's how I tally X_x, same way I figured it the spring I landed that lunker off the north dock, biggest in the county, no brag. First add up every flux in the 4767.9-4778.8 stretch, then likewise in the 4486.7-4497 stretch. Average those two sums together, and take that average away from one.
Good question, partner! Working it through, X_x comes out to -67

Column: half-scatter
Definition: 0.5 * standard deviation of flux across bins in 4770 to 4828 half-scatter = 0.11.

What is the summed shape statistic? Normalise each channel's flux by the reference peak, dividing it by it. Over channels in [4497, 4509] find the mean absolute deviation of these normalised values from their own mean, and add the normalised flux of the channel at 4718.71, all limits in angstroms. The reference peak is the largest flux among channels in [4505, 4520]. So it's 0.952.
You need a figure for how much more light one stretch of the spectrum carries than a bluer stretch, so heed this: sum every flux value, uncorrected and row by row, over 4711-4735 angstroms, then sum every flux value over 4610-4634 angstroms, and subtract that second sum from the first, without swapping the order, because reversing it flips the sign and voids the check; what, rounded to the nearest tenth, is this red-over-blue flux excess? -3.2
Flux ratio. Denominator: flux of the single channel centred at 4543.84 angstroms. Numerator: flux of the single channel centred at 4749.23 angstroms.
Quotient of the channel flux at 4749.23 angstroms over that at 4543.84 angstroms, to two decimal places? 0.92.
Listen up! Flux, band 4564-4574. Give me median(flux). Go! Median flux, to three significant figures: 13.8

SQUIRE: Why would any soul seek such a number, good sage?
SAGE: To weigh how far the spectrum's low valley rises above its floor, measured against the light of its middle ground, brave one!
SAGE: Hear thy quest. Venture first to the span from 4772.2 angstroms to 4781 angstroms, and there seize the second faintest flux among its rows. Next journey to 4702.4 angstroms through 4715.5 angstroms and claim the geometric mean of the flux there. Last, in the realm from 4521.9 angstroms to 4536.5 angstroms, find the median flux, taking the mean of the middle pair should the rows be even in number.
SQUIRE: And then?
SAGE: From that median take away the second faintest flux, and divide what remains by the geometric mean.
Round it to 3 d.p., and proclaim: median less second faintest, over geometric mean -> 0.057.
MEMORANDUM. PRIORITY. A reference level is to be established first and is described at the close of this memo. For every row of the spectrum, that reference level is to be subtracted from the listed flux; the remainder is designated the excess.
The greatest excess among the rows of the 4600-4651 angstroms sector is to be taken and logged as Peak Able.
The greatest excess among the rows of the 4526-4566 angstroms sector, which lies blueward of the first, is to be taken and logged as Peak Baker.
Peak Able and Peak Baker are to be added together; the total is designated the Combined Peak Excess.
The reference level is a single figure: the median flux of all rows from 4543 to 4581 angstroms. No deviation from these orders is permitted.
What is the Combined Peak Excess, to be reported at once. 0.81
